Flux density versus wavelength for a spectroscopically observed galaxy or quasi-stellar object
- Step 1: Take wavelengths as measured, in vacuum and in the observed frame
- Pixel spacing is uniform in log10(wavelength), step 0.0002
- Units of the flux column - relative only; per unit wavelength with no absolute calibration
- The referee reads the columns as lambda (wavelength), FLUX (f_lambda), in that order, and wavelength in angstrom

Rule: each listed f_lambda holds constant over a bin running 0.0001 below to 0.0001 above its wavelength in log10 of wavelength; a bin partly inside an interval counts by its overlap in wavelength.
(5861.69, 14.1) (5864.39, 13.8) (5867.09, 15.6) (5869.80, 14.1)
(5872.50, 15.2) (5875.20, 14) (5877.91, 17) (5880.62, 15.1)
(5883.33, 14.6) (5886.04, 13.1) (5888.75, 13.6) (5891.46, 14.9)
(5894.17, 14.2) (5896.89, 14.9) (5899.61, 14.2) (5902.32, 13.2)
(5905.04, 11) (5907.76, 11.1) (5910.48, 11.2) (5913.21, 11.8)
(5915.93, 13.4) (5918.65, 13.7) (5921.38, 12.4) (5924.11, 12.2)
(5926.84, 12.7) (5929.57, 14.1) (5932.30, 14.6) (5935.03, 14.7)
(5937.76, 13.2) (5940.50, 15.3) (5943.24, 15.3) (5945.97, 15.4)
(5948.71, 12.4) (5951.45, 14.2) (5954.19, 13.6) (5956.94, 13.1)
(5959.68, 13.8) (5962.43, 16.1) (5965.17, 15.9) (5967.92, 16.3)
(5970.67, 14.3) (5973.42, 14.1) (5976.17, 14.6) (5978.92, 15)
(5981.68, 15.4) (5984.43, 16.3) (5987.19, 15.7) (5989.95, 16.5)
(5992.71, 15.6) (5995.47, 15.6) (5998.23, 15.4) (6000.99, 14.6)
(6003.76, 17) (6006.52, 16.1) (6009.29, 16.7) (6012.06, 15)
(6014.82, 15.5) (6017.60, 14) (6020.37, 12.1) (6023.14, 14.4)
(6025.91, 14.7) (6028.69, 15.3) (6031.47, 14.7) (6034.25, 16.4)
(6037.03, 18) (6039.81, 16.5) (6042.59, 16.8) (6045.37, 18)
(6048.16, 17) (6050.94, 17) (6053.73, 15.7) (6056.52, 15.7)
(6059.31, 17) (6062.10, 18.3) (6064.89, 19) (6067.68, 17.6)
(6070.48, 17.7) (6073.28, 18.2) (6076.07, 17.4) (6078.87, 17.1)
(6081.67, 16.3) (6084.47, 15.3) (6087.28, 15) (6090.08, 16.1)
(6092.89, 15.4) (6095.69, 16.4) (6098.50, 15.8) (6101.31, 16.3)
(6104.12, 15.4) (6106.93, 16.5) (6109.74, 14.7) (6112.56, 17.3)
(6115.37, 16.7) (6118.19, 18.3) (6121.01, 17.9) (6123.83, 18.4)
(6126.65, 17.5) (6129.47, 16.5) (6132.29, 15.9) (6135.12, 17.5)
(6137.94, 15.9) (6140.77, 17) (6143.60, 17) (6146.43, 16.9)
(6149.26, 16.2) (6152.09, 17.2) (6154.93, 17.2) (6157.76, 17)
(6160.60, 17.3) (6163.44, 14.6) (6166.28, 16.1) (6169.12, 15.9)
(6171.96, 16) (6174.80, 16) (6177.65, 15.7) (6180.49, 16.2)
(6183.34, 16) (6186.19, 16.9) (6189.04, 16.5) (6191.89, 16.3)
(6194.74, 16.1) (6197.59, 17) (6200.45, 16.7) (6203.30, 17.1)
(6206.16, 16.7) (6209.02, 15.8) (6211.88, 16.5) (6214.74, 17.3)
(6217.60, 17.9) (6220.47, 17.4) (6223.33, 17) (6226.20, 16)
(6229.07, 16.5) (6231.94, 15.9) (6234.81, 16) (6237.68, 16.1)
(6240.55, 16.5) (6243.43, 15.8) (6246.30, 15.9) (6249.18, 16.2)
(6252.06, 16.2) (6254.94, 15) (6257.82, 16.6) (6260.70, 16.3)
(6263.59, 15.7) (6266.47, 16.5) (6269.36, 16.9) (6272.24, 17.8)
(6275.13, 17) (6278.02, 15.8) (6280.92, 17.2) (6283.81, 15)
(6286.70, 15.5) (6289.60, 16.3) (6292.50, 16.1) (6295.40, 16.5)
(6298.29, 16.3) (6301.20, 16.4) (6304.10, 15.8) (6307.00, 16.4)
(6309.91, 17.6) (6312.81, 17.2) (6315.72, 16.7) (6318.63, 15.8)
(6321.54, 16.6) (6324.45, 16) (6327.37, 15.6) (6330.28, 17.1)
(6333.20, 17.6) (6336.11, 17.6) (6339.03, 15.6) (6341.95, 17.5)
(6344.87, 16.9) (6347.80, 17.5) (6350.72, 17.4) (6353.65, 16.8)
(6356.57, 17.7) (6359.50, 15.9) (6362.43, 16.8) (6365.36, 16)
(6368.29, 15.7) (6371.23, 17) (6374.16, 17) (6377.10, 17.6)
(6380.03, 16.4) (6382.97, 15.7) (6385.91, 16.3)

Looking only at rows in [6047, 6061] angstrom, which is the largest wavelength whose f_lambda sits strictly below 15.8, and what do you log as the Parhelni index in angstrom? 6056.52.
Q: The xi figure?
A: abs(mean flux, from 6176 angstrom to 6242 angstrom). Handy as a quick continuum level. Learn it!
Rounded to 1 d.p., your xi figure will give 16.5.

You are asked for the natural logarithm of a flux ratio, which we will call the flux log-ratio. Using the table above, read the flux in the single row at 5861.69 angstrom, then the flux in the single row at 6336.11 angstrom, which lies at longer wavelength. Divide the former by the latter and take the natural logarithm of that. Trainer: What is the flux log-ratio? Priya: -0.22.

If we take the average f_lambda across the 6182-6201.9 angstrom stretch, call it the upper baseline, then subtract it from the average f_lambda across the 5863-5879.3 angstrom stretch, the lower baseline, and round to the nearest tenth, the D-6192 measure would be -1.6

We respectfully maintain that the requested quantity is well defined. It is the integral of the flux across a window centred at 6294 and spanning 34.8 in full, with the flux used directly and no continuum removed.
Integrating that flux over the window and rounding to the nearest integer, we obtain 565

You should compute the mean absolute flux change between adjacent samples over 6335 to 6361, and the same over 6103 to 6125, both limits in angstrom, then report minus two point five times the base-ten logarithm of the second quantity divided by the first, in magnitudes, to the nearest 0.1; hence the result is -0.2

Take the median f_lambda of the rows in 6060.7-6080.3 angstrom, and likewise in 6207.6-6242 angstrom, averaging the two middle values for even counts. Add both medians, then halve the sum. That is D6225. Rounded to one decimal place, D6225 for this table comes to 17.1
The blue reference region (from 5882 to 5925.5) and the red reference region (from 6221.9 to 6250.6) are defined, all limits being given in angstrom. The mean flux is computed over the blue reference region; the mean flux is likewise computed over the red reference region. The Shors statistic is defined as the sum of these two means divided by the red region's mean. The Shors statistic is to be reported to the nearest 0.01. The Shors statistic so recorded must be 1.81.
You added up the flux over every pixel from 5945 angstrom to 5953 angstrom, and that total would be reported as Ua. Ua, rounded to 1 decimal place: 42.0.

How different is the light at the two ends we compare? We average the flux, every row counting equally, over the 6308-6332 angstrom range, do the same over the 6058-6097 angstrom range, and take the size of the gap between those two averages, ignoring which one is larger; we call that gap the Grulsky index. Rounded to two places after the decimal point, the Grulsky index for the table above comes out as 0.34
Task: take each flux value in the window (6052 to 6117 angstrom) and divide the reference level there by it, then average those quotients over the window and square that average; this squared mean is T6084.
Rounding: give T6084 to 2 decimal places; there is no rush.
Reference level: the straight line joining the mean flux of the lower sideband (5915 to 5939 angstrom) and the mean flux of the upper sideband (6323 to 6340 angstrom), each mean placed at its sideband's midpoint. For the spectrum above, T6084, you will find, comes 0.79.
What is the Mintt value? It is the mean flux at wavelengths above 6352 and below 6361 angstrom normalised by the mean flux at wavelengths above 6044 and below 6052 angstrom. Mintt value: 0.97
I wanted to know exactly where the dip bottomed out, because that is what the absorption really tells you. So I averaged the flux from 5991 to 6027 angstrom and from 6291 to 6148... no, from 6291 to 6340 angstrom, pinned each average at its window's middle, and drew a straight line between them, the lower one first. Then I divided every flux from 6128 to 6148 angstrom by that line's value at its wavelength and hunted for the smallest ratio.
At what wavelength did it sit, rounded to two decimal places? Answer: 6137.94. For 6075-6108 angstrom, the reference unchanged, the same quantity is 6087.28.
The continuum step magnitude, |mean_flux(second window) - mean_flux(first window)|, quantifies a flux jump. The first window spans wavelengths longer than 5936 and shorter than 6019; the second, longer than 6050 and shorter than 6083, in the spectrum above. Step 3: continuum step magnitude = 2.2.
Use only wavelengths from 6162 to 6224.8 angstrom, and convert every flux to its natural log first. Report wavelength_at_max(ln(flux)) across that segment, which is 6217.60 angstrom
